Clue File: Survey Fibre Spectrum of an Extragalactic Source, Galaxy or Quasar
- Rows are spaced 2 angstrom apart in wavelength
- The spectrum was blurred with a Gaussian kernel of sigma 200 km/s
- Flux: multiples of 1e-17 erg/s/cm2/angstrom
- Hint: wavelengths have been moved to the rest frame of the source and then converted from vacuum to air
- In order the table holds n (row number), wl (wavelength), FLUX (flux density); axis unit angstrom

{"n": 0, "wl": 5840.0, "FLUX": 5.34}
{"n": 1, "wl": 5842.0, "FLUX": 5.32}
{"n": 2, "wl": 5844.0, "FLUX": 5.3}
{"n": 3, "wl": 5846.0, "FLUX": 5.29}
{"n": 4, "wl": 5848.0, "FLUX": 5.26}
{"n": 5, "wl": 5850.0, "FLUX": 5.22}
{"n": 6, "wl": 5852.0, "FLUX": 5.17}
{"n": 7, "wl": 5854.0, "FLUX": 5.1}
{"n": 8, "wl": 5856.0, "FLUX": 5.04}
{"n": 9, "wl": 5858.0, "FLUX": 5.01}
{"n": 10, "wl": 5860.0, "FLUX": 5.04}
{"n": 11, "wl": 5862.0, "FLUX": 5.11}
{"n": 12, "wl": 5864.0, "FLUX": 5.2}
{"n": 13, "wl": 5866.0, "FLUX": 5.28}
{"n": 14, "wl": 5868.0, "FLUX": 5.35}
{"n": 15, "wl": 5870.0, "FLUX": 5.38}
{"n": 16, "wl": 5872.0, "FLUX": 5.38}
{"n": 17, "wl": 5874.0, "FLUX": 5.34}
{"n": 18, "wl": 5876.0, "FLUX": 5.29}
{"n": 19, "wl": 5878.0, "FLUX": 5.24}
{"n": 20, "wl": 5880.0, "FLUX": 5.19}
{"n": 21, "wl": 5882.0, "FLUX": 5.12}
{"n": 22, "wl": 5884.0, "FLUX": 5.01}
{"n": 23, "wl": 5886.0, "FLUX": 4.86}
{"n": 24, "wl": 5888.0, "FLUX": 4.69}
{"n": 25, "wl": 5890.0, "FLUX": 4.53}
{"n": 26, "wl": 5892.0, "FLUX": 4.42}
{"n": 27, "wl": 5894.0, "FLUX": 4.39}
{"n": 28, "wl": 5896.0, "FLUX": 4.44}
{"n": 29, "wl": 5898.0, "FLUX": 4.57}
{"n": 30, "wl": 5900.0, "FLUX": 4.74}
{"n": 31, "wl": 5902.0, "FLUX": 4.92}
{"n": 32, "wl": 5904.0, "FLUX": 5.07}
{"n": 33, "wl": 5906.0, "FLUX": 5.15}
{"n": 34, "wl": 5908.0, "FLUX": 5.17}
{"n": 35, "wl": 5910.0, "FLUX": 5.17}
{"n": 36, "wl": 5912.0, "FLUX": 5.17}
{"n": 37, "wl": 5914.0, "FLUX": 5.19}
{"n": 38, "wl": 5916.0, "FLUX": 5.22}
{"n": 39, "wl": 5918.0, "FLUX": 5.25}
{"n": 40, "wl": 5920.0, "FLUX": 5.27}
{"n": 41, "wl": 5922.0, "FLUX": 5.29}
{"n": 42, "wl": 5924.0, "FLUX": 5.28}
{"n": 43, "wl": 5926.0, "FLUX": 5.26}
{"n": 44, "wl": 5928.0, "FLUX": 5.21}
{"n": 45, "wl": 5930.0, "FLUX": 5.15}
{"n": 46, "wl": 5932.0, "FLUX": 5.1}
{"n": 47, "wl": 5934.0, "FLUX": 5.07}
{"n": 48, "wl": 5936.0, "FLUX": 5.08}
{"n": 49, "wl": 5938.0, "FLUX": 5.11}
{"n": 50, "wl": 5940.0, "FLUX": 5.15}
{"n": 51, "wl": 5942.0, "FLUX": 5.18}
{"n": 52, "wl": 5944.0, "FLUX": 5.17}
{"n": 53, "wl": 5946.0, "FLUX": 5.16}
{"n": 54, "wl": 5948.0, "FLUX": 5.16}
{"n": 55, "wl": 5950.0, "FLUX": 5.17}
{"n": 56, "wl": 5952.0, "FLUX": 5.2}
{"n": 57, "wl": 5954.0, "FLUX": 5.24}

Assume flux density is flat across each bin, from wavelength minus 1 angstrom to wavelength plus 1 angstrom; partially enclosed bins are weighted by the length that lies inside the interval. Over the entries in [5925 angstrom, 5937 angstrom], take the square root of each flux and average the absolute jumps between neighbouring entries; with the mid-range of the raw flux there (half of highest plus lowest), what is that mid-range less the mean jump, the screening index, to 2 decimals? 5.16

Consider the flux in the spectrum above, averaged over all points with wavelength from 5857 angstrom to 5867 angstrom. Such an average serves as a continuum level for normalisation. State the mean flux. 5.13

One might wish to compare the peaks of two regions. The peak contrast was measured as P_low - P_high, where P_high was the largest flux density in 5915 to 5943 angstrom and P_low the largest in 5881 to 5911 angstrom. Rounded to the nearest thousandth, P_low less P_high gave -0.120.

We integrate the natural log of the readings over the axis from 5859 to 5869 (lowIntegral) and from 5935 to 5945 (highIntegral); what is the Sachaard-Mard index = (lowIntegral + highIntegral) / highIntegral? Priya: 2.01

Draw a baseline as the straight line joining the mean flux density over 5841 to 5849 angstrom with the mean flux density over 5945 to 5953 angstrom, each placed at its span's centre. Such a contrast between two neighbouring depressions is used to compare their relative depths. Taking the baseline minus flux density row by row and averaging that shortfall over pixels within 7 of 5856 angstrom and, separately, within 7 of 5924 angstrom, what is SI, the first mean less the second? 0.2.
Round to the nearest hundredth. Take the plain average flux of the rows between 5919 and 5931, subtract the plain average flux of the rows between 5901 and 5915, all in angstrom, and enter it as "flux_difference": 0.12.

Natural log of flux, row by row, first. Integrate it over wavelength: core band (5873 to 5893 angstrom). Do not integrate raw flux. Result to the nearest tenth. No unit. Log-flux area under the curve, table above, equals 32.0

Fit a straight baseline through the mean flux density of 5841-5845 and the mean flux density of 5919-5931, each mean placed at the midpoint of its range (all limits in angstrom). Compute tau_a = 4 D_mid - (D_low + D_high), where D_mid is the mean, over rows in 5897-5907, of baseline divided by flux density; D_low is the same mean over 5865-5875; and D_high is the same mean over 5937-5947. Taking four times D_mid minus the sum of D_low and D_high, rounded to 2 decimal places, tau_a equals 2.31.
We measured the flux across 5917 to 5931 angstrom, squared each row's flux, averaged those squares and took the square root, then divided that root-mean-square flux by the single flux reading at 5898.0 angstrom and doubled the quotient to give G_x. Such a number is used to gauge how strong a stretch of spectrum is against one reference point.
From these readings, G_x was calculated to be 2.30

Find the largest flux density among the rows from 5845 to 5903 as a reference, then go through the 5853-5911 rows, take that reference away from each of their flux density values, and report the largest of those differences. 0.00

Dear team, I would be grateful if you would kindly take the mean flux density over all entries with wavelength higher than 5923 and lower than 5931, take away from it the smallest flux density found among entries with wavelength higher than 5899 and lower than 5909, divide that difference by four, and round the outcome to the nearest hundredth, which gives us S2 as 0.12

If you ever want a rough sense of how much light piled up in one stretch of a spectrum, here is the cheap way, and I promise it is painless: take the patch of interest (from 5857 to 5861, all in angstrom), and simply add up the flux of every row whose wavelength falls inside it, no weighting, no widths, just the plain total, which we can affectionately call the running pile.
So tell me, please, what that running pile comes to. 10.05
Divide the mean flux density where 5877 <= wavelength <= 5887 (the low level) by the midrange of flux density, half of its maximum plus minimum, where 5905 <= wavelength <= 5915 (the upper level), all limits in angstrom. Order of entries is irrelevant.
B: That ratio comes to 0.98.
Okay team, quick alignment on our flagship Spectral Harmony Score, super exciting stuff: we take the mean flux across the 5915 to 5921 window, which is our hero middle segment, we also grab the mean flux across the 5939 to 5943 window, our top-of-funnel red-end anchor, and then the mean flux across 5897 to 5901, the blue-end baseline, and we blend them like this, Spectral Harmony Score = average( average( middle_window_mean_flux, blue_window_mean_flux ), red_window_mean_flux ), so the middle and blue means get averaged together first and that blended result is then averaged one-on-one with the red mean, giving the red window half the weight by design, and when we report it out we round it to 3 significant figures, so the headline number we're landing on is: 5.06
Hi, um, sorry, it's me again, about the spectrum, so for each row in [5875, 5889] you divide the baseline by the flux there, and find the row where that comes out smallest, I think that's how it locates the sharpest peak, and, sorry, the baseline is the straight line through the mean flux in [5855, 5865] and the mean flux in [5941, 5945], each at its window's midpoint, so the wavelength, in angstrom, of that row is 5876.0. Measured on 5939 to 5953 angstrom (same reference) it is 5952.0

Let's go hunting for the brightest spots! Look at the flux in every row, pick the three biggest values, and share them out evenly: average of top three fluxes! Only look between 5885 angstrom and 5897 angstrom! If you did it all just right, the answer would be 4.69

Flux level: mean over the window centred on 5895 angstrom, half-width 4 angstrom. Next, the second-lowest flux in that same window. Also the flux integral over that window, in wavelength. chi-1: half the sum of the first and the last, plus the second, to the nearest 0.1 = 24.5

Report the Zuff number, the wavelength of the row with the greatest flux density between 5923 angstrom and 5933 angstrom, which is 5924.0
